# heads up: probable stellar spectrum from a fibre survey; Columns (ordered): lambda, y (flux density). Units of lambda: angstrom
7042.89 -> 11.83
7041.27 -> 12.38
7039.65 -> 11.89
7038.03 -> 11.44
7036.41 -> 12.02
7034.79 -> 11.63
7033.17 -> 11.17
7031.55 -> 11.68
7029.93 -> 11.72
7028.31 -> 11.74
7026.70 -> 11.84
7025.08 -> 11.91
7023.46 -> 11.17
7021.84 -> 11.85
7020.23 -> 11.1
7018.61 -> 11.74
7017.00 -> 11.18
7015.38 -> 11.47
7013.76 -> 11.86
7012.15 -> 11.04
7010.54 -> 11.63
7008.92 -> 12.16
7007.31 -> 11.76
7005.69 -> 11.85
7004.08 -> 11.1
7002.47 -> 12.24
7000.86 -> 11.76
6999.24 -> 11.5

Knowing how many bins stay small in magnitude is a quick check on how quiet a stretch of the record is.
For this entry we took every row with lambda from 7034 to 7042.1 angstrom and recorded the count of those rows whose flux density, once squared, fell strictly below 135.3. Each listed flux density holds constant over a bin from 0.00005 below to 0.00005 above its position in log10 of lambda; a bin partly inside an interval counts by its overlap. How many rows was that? 2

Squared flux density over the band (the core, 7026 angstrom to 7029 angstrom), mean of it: 139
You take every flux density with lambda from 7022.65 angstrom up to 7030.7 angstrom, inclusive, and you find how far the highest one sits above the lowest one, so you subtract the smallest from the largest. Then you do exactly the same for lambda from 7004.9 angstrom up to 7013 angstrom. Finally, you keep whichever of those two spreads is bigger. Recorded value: 1.12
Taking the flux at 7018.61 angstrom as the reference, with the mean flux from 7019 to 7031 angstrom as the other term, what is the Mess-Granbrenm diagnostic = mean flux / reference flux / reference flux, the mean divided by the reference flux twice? 0.0843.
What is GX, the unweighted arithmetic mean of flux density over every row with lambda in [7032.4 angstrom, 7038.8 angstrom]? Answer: 11.6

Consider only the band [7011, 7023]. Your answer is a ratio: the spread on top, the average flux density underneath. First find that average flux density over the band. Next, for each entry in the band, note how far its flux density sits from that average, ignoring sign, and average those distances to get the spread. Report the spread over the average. 0.027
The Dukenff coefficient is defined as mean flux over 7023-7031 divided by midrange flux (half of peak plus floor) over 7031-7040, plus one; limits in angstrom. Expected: 2.01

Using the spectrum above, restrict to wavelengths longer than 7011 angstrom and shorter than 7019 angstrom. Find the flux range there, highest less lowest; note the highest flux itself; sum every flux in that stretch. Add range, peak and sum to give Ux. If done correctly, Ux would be 70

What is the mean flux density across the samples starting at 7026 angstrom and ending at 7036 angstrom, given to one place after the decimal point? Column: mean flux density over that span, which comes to 11.6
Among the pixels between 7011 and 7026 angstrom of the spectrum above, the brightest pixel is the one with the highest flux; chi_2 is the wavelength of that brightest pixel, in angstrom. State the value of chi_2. 7025.08 angstrom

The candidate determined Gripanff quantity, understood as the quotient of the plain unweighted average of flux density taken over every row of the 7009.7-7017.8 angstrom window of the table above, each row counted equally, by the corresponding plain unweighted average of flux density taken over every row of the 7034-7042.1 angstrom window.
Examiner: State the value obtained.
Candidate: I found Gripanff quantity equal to 0.96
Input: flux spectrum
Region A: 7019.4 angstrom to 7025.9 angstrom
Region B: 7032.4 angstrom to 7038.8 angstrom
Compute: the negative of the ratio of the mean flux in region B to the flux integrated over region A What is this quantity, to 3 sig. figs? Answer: -0.155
